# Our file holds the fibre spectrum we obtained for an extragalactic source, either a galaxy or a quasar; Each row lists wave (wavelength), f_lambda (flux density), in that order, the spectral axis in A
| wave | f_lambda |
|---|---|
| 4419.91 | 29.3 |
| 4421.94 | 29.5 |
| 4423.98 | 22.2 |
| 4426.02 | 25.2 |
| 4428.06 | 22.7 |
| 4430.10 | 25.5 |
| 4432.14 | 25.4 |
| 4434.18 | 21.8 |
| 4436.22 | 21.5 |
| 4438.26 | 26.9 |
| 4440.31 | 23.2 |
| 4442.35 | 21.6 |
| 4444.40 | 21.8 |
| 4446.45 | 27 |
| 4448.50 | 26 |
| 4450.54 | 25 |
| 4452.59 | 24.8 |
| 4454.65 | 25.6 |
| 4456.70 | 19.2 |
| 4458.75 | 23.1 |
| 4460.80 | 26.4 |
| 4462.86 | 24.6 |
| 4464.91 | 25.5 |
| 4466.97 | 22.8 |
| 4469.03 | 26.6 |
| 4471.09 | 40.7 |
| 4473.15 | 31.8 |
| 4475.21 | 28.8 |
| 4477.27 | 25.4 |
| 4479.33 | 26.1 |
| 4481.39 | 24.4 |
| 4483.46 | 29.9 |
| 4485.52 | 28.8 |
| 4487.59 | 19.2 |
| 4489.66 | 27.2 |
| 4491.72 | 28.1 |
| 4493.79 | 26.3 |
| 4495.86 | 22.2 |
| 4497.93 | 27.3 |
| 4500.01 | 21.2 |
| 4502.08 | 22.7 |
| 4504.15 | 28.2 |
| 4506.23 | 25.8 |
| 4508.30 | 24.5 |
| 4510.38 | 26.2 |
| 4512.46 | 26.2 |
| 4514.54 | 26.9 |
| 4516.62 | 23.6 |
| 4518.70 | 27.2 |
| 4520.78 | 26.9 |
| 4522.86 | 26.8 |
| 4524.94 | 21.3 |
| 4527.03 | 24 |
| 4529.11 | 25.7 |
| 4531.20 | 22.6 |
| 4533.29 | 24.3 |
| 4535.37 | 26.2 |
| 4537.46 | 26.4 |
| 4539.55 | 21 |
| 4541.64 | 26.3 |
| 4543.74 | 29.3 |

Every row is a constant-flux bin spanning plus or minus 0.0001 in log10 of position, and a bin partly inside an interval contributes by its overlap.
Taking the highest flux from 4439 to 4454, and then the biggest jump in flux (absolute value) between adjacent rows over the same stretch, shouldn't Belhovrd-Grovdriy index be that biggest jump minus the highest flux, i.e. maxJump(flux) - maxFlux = -21.8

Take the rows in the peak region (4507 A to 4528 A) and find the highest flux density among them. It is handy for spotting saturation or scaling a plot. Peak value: 27.2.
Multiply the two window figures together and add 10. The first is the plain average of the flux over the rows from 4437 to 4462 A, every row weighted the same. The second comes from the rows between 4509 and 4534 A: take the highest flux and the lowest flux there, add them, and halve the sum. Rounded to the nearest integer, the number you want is 597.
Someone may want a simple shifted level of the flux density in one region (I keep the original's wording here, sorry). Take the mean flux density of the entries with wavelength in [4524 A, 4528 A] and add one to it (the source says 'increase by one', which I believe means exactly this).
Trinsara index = 23.6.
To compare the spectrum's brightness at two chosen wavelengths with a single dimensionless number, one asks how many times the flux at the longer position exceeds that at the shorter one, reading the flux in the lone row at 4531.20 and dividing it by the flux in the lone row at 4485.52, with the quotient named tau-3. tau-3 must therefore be 0.785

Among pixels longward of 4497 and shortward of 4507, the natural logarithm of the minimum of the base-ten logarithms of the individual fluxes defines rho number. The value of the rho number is 0.282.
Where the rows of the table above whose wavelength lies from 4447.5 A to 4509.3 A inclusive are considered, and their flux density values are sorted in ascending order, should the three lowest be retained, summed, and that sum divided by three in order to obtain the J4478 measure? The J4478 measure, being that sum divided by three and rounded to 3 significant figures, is 19.9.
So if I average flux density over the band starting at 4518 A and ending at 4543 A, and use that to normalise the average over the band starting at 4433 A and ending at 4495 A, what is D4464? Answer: 1.03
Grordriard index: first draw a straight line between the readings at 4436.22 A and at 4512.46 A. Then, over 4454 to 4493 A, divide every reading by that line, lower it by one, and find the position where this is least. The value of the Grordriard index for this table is 4487.59 A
